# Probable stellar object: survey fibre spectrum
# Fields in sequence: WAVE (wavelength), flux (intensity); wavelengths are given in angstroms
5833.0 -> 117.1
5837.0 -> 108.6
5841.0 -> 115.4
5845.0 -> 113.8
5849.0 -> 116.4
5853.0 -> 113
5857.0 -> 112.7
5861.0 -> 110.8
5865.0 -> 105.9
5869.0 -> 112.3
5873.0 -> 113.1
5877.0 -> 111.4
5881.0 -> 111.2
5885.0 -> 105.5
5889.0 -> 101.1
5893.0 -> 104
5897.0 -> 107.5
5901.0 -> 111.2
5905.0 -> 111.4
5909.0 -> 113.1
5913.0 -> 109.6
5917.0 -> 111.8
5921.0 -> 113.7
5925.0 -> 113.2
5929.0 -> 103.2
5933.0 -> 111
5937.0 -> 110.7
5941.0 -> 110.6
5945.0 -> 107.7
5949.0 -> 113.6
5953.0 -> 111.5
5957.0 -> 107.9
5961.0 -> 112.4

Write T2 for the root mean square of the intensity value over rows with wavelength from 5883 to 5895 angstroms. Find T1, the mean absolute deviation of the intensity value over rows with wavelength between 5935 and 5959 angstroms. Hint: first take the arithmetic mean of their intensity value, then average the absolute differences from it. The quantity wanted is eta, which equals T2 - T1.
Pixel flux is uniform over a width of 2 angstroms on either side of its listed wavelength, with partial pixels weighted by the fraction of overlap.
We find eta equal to 101.9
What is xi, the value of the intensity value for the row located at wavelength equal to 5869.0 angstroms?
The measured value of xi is 112.3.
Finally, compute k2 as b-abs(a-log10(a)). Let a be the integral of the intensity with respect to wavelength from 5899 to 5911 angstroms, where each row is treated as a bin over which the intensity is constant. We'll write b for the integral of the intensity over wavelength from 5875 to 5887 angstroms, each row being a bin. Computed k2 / -27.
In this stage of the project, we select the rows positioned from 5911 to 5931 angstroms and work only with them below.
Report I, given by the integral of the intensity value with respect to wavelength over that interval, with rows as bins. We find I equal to 2206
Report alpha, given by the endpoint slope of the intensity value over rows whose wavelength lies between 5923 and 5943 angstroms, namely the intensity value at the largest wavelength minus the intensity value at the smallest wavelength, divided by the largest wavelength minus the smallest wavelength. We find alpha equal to -0.16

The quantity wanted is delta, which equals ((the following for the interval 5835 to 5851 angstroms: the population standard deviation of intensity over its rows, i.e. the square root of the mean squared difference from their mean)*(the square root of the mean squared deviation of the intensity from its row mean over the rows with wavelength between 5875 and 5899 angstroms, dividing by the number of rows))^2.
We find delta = 125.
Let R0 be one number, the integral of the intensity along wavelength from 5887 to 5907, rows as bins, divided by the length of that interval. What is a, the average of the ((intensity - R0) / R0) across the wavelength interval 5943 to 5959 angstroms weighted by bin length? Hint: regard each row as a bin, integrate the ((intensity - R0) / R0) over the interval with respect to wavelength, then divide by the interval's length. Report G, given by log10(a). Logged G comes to -1.53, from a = 0.029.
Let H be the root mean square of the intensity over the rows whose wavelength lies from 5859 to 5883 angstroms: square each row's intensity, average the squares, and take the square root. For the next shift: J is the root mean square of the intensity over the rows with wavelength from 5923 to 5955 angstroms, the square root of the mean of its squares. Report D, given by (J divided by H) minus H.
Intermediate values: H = 111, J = 110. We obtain -110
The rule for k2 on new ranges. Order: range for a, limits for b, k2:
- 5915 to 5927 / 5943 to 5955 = -20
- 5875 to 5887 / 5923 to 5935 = 0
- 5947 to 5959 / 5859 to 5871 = -13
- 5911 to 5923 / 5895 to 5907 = -17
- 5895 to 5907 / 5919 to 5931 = 3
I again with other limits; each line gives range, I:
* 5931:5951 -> 2214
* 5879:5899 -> 2117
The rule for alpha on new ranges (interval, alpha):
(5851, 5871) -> -0.04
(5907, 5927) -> 0.01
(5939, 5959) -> -0.17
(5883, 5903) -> 0.36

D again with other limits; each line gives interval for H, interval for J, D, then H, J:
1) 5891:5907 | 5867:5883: -108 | 109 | 112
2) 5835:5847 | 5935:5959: -112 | 113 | 110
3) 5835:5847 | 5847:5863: -112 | 113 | 113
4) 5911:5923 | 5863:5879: -111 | 112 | 111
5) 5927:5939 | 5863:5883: -107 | 108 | 111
